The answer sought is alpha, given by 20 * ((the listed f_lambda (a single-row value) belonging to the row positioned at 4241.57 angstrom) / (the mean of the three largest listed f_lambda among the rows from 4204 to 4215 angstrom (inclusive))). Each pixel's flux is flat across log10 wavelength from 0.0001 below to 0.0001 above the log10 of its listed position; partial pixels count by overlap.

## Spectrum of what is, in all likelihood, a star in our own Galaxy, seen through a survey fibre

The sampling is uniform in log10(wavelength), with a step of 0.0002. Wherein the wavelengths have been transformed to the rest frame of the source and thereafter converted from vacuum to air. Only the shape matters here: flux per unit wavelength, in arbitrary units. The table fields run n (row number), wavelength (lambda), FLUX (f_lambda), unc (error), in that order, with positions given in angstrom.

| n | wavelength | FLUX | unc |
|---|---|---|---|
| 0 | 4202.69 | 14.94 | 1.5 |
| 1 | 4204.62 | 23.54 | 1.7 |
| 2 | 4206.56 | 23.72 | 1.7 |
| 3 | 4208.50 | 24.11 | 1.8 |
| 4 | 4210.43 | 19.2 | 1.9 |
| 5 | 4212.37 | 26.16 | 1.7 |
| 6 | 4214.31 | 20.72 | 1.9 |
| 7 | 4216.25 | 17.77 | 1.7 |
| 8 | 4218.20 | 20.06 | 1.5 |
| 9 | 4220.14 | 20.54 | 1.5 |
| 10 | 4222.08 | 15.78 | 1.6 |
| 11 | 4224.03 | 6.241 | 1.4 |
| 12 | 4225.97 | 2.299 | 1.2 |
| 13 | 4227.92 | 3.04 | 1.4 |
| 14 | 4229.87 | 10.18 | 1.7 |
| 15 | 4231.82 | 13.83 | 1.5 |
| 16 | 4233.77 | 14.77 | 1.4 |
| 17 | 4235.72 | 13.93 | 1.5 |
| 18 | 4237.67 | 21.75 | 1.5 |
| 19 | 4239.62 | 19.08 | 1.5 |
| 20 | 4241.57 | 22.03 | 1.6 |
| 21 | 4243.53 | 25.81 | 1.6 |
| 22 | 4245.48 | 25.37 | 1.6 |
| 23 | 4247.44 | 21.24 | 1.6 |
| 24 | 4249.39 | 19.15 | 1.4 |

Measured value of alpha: 17.9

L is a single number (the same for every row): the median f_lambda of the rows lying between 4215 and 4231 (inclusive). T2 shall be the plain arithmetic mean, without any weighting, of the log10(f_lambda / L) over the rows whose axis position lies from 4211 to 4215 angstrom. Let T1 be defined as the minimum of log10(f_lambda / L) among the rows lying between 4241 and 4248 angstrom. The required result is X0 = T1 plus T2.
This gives 0.47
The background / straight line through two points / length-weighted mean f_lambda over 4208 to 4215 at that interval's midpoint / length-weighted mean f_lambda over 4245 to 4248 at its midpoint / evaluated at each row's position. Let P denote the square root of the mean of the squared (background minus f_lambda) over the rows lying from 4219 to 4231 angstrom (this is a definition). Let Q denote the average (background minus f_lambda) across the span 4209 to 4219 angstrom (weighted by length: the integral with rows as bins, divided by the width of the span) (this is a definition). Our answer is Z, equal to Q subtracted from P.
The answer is 13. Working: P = 15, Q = 2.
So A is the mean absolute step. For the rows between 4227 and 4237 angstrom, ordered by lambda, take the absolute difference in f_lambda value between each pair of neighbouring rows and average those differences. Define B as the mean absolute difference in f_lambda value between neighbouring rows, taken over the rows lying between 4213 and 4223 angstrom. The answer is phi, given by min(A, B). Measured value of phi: 2.62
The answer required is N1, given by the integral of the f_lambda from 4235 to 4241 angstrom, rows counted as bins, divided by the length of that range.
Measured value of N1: 19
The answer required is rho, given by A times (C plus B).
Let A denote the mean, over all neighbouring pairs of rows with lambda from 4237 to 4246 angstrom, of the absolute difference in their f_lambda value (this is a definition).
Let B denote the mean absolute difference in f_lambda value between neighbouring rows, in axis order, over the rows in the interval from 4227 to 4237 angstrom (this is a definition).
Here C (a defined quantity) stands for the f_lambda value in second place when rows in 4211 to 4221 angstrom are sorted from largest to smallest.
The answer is 59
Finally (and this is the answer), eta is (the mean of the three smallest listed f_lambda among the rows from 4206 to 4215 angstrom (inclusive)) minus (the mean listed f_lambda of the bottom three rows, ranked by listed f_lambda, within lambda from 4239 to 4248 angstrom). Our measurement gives 0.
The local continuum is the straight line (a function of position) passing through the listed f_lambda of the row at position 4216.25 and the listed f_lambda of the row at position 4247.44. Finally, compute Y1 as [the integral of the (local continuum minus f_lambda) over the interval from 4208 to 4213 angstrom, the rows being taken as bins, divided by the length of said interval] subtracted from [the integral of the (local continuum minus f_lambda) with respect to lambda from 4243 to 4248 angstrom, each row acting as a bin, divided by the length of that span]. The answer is 3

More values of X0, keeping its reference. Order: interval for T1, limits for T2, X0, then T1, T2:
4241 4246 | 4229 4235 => 0.22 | 0.23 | -0.01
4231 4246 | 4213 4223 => 0.19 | 0.03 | 0.16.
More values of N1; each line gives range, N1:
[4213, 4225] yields 17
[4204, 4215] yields 23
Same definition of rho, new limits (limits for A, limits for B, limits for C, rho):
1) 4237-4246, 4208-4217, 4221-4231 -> 38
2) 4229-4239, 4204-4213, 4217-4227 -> 77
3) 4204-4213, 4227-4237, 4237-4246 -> 89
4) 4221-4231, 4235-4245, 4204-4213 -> 152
